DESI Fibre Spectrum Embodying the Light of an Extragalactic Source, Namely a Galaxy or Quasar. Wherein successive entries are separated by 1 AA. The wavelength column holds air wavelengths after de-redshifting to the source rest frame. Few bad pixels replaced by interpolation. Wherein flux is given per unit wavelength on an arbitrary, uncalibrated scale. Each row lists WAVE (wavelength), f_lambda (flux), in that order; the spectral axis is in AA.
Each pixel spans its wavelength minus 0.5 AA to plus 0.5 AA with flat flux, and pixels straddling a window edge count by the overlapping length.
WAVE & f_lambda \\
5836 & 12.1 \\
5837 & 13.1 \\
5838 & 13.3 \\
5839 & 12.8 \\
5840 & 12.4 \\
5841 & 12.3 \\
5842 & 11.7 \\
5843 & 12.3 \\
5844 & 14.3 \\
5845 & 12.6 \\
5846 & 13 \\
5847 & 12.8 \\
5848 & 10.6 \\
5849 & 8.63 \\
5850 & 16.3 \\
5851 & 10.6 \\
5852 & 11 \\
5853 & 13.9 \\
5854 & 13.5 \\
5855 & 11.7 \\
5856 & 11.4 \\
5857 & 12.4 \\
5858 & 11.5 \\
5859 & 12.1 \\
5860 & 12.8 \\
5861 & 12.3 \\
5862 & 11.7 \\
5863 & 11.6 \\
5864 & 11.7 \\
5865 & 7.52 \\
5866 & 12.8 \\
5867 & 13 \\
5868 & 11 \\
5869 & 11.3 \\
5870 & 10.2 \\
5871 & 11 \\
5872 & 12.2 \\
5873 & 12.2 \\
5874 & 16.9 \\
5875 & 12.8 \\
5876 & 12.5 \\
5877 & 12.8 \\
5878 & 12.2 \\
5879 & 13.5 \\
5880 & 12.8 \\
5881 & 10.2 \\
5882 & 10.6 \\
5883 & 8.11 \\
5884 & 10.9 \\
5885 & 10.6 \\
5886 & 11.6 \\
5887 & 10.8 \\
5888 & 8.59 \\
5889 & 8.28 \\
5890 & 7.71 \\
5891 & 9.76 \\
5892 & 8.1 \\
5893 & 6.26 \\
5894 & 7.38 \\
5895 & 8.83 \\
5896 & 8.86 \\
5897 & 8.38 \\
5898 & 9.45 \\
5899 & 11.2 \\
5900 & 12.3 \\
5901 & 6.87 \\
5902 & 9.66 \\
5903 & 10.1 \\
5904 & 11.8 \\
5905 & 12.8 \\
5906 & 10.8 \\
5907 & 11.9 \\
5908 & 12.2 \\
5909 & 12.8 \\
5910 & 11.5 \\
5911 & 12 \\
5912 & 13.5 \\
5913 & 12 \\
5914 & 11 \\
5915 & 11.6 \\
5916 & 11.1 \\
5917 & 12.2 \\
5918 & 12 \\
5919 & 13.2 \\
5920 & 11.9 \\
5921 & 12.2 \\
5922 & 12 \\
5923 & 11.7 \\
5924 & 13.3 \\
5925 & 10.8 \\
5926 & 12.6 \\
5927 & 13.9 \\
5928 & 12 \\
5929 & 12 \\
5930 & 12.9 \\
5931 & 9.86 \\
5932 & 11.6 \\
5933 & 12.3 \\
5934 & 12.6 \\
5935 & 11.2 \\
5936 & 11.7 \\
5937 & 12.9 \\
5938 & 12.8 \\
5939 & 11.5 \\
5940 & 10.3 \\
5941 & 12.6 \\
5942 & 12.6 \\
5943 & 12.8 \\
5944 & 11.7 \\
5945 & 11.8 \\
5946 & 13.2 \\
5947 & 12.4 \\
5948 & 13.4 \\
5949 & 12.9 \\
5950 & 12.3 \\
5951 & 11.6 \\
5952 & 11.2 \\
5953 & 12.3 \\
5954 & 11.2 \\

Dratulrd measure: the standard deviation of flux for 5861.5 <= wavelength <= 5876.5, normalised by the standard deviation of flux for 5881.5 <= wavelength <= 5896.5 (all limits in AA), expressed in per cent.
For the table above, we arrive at 126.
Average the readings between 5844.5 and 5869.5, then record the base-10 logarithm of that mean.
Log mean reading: 1.08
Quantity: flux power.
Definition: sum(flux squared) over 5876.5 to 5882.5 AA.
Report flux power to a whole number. 875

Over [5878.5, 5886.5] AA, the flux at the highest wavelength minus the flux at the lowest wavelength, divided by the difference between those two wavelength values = -0.3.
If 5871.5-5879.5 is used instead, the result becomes 0.2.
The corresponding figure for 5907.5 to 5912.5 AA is 0.3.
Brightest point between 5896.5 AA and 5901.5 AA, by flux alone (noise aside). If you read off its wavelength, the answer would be 5900 AA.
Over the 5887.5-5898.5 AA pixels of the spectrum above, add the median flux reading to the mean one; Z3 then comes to 16.7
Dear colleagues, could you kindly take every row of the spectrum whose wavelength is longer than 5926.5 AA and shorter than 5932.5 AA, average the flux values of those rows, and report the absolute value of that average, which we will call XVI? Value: 12.0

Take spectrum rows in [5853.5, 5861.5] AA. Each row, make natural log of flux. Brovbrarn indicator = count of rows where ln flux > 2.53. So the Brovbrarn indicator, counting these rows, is 2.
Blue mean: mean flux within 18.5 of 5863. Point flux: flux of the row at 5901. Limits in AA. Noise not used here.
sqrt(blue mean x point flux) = 9.1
